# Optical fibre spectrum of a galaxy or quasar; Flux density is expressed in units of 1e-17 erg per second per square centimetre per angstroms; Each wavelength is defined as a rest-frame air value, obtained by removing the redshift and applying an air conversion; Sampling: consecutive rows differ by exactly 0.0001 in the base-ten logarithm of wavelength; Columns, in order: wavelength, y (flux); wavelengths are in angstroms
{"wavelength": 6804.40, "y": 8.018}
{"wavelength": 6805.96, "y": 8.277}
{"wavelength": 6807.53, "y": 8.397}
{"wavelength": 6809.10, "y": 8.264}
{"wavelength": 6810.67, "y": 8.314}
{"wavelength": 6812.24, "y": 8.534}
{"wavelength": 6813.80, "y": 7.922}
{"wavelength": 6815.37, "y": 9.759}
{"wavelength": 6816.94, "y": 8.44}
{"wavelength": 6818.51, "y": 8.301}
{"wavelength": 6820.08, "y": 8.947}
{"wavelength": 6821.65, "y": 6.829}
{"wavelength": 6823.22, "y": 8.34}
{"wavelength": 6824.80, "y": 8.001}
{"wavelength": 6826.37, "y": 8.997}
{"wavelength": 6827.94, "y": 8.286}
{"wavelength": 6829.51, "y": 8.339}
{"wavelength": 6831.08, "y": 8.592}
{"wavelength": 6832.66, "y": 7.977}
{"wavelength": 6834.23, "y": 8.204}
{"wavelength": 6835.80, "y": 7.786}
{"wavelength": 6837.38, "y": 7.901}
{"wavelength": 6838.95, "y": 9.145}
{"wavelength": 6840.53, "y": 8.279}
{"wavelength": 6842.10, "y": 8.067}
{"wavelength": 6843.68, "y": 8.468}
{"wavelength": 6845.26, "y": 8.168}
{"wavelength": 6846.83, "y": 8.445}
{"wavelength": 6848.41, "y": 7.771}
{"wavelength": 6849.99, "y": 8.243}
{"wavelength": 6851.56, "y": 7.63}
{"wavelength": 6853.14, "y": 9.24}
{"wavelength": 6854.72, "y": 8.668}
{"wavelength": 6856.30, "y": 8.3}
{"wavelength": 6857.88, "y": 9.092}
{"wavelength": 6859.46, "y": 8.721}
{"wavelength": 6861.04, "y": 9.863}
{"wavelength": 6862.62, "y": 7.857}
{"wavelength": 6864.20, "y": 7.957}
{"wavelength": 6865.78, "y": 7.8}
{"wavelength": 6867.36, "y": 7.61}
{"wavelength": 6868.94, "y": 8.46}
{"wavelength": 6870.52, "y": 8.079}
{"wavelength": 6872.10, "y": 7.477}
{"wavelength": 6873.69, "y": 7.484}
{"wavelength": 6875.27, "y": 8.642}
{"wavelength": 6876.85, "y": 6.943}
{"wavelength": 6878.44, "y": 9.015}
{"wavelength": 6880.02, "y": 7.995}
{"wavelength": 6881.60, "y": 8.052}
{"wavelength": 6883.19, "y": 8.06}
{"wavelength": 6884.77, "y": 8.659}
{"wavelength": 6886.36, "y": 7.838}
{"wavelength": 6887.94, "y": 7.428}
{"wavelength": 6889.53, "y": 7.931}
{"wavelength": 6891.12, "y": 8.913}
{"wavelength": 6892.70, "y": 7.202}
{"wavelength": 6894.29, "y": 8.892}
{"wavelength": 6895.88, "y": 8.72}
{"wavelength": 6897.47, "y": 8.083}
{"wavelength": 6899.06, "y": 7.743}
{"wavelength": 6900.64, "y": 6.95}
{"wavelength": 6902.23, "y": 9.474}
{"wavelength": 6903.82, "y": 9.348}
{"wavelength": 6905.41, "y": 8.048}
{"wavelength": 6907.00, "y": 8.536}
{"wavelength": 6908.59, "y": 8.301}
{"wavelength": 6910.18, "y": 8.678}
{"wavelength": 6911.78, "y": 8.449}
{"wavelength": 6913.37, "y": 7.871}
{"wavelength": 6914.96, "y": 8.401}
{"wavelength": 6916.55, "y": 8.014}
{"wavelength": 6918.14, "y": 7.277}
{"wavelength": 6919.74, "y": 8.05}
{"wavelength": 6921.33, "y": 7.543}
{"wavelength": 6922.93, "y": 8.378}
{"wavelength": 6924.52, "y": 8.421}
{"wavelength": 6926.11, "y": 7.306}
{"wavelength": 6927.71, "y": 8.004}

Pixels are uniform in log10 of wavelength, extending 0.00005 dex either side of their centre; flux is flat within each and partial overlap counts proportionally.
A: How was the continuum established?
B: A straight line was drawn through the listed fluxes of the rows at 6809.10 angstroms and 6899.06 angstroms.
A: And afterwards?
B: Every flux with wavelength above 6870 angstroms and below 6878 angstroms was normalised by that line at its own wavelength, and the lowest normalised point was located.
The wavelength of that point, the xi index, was 6876.85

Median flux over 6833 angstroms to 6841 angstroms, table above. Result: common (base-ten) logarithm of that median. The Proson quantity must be 0.914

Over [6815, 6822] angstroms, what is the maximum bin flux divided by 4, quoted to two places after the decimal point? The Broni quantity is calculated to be 2.44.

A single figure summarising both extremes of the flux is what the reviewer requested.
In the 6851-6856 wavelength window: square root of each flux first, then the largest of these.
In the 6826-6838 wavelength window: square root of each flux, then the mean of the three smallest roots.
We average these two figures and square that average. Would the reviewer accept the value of 8.55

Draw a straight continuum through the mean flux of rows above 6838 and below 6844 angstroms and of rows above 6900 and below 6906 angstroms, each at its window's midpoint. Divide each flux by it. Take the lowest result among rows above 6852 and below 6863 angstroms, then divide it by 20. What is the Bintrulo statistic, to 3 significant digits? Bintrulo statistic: 0.0463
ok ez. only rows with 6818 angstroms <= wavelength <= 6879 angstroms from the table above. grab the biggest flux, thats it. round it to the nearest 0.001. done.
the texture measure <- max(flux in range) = 9.863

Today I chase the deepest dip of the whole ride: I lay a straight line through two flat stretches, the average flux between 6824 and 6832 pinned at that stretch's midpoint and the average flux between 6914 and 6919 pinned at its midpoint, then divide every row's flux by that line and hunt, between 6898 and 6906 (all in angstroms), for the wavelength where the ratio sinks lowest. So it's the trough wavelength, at 6900.64 angstroms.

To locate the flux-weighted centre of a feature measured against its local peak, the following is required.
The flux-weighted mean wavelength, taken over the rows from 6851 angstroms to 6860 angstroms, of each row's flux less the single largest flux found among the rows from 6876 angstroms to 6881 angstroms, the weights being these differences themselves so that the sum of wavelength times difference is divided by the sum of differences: 6854.0 angstroms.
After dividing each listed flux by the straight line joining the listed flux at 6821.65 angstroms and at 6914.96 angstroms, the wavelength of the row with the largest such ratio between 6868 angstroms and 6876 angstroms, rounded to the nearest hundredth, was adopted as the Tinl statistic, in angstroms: 6875.27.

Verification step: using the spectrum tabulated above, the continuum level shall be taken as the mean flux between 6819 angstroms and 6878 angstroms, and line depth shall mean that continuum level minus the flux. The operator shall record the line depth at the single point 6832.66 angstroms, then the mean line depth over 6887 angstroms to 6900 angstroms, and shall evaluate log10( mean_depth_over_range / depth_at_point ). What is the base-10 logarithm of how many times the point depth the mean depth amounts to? -0.3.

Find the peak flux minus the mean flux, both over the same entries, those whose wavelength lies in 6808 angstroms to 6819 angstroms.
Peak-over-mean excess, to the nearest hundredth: 1.25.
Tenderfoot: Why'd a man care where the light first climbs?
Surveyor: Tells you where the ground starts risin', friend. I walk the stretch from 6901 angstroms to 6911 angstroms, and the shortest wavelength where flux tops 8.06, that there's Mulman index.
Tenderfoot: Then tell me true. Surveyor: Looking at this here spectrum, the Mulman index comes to 6902.23 angstroms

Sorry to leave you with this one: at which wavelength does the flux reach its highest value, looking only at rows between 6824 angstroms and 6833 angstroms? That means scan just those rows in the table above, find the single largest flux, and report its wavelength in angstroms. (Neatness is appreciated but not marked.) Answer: 6826.37 angstroms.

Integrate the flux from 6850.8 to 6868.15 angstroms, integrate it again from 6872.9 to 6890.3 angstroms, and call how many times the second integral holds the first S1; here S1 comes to 0.95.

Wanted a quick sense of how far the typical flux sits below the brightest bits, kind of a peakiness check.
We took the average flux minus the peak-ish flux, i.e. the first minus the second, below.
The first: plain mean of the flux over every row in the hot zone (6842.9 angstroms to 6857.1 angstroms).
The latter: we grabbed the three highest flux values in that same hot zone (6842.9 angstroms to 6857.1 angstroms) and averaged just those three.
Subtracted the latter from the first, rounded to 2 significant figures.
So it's -0.47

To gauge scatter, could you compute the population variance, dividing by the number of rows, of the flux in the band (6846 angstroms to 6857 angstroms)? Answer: 0.3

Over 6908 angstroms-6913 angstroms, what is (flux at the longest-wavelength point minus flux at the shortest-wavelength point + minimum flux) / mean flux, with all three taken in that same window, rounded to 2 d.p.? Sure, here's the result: 1.00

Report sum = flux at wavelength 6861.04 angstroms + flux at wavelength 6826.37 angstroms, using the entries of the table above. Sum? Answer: 18.86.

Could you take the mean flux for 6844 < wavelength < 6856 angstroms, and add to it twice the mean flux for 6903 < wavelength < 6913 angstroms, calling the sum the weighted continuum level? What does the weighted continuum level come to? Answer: 25.4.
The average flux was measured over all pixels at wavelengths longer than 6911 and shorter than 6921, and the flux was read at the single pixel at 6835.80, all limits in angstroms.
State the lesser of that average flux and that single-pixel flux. 7.79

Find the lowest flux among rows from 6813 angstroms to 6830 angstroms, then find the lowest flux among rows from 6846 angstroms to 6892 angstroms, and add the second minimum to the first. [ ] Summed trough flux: 13.8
